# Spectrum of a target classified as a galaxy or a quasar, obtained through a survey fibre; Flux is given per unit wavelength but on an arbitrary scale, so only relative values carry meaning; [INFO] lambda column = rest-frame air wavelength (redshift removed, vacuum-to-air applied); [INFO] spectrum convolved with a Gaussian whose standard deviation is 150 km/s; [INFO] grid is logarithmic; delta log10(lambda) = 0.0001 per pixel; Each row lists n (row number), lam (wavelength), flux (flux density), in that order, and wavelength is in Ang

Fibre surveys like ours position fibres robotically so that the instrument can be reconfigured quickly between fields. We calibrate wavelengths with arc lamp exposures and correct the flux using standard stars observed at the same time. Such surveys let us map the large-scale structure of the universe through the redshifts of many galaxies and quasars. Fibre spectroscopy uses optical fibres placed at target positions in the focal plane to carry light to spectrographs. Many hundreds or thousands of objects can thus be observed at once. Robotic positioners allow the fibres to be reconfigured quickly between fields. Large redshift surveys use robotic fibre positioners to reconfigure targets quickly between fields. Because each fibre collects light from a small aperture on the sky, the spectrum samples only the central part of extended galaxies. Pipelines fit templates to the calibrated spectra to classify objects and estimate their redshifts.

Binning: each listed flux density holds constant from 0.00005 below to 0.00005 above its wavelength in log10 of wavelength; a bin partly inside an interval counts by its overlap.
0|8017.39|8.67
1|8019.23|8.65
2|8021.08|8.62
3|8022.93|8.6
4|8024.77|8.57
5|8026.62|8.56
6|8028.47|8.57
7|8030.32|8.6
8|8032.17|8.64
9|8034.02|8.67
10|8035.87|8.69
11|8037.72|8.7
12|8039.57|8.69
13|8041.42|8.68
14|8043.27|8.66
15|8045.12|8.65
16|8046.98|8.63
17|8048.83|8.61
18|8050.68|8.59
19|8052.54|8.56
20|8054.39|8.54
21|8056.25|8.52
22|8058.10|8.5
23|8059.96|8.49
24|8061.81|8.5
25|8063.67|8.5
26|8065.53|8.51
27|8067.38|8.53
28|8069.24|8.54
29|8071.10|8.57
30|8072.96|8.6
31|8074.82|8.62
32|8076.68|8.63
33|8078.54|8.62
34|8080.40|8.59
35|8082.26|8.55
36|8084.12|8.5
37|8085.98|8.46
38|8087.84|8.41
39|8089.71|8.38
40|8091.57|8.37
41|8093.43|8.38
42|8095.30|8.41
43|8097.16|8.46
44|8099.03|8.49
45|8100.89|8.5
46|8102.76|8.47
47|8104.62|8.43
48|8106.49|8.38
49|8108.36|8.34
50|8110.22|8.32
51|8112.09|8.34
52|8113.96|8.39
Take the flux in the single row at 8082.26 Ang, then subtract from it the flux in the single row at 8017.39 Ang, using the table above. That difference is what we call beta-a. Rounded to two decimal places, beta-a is -0.12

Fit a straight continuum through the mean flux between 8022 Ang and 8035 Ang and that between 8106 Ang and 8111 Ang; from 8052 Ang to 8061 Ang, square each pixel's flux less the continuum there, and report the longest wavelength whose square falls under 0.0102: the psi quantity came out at 8059.96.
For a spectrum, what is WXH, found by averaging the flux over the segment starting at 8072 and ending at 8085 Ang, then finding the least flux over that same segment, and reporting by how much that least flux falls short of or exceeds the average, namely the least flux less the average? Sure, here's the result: -0.087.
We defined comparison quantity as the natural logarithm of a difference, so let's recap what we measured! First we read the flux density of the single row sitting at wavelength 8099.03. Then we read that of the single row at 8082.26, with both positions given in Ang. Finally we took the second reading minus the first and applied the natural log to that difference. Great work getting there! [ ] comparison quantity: -2.8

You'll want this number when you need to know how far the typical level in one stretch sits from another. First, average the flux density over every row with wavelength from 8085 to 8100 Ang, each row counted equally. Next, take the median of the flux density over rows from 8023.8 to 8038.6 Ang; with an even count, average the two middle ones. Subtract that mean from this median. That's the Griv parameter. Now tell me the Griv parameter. 0.20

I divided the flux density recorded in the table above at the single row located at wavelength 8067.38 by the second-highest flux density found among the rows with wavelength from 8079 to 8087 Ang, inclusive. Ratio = 1.00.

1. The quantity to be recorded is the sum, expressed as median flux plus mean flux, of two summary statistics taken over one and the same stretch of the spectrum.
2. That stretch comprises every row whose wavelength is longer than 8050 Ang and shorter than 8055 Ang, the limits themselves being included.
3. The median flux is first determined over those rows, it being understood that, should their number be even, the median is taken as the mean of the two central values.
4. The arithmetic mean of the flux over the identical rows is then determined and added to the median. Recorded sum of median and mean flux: 17.1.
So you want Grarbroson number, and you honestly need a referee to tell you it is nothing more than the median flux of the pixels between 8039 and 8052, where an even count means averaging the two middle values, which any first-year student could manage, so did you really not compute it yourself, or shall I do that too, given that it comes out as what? 8.65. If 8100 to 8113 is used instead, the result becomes 8.38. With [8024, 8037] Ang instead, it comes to 8.60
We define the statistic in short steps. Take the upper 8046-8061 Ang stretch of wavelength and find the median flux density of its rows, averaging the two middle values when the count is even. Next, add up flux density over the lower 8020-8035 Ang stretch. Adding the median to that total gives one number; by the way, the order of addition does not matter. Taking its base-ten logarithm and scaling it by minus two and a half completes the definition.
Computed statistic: -4.72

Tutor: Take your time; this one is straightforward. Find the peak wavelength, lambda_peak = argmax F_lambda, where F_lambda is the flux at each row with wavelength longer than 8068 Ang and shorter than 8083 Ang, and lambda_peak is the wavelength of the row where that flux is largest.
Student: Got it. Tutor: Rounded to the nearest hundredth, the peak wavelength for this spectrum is 8076.68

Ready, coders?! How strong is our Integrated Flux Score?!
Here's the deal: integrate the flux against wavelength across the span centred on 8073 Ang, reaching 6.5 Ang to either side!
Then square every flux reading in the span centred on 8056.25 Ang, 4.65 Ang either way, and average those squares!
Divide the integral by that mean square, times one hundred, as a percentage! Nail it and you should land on 154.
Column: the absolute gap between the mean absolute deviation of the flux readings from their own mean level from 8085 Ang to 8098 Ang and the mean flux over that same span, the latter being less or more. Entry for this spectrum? 8.38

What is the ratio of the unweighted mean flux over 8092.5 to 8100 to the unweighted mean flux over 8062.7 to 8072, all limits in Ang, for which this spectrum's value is 0.989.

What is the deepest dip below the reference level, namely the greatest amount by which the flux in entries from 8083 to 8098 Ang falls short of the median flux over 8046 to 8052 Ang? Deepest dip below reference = 0.24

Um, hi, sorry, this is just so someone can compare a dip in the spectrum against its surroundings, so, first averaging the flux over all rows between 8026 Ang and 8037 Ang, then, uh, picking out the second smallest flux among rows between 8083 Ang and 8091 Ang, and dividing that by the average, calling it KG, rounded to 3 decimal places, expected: 0.975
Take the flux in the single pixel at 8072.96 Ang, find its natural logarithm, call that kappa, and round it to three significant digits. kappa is 2.15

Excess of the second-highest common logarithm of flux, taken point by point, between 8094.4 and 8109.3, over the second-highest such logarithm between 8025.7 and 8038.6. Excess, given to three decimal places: -0.010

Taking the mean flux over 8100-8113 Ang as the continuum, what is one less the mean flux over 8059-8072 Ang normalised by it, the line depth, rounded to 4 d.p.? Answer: -0.0146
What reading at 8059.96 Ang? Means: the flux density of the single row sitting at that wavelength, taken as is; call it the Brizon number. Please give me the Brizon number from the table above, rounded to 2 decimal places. 8.49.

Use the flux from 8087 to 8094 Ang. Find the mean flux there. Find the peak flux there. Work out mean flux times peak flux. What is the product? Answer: 70.5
